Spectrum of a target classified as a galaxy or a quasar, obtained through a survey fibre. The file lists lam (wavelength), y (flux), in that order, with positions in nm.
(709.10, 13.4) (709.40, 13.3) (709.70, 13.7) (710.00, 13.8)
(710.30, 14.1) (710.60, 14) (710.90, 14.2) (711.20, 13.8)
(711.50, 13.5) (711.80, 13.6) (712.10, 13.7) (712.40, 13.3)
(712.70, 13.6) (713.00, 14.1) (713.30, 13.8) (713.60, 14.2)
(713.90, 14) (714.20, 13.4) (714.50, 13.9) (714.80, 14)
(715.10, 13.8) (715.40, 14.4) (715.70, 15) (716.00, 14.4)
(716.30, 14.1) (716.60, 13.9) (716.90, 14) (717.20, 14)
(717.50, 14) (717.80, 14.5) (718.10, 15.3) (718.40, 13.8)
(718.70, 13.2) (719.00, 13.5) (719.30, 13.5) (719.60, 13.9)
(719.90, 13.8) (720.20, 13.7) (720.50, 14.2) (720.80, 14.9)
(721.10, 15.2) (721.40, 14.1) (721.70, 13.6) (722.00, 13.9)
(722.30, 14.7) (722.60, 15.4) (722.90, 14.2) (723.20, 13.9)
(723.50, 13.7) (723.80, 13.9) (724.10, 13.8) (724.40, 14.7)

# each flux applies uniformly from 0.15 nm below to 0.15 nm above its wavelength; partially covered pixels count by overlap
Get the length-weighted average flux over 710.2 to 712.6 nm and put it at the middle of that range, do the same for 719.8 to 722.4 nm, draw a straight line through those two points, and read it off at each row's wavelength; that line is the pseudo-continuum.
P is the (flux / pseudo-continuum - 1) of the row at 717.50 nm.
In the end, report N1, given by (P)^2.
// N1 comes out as 0.0000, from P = 0.00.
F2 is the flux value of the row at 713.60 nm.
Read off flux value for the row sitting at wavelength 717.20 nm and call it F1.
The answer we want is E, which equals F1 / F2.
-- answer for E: 0.99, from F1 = 14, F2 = 14.2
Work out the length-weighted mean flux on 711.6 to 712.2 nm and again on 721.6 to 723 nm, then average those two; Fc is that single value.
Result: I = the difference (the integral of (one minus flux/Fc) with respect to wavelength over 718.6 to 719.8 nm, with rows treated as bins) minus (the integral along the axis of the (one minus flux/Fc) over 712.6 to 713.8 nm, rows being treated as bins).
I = 0.03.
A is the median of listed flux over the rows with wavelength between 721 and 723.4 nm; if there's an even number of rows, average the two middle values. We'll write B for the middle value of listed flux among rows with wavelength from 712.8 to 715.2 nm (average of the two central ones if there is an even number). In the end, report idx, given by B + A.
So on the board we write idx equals 28.1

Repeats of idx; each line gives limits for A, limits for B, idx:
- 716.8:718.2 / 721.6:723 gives 28.2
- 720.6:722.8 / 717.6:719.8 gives 28.5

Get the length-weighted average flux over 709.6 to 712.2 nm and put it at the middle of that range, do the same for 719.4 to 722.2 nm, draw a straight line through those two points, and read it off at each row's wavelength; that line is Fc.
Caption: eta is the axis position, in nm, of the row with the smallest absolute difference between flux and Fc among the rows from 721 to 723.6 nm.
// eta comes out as 722.90 nm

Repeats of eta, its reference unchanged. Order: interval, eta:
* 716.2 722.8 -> 716.90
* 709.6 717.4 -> 710.00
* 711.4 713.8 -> 713.30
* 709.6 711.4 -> 710.00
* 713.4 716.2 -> 714.50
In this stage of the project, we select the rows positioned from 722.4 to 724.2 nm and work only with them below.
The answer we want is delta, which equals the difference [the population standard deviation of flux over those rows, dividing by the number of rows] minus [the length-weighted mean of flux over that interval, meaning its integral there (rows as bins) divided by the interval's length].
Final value -13.6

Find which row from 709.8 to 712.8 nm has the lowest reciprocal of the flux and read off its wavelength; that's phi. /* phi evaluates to 710.90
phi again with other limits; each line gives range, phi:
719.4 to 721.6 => 721.10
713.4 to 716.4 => 715.70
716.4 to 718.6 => 718.10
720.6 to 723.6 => 722.60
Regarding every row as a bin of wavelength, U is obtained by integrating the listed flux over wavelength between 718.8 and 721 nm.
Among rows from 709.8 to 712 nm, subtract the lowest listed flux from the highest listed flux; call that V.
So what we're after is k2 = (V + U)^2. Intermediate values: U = 30.7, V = 0.70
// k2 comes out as 984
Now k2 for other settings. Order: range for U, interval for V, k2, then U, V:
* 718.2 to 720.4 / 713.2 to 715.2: 955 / 30.1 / 0.80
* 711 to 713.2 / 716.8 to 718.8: 1036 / 30.1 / 2.10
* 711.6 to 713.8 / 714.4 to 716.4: 990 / 30.3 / 1.20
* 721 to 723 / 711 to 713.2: 880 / 28.9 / 0.80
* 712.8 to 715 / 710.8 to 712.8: 992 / 30.6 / 0.90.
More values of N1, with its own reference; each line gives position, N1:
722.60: 0.0059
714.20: 0.0013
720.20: 0.0012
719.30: 0.0021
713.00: 0.0003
